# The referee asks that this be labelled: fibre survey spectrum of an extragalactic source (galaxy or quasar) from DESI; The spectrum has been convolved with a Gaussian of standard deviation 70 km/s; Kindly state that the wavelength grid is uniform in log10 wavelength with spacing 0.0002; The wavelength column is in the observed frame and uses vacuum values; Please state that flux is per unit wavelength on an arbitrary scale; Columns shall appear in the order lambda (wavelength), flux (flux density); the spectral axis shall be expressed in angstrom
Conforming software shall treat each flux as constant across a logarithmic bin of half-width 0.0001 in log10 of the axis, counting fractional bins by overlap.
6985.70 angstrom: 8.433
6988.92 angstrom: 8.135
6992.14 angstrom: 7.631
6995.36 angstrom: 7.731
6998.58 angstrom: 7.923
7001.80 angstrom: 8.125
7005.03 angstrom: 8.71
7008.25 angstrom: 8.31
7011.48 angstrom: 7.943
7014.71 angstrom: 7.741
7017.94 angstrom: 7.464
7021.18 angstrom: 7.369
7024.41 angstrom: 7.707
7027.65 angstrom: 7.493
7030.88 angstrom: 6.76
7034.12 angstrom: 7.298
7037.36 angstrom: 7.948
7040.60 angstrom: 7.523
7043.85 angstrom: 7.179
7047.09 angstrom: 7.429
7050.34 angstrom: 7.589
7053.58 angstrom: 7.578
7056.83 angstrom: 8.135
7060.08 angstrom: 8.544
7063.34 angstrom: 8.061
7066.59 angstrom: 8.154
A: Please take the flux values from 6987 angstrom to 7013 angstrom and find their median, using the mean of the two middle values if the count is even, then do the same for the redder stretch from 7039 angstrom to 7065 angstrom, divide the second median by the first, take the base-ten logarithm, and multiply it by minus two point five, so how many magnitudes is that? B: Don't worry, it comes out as 0.063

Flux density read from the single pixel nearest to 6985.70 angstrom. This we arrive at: 8.433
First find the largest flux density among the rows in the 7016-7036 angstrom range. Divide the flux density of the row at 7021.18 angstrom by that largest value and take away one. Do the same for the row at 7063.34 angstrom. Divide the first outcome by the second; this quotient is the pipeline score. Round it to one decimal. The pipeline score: -1.0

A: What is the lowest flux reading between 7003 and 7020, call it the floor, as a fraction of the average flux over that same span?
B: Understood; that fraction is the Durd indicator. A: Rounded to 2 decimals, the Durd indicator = 0.93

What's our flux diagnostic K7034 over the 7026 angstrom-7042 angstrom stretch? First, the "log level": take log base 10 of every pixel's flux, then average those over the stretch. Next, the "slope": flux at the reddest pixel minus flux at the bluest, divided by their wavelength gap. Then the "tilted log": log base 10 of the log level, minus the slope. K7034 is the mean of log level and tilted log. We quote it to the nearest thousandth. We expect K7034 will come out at 0.403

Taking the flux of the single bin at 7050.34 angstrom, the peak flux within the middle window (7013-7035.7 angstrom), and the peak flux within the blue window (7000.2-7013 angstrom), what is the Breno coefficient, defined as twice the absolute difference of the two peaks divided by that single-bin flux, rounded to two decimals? 0.26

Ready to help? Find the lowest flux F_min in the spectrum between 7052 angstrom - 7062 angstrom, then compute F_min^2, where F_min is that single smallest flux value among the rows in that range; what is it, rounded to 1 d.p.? 57.4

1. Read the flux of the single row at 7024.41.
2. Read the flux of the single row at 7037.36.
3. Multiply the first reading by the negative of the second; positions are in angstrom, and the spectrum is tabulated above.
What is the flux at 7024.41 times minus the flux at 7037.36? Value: -61.3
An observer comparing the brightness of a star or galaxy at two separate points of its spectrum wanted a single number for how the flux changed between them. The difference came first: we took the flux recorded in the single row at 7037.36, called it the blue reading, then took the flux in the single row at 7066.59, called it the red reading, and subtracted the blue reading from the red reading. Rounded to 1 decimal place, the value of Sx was 0.2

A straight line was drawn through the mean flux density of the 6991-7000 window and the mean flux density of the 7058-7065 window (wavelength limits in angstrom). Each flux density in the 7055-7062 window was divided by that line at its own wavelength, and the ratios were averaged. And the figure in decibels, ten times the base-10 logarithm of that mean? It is 0.0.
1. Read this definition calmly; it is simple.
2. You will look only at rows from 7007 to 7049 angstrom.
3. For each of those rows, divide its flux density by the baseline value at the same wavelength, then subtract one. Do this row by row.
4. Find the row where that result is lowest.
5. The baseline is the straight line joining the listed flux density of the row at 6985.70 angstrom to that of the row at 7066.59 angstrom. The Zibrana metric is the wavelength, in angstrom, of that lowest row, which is 7030.88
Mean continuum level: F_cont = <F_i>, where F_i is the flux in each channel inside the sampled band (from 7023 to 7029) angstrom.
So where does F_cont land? 7.60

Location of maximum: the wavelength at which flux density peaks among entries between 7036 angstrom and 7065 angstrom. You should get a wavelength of 7060.08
